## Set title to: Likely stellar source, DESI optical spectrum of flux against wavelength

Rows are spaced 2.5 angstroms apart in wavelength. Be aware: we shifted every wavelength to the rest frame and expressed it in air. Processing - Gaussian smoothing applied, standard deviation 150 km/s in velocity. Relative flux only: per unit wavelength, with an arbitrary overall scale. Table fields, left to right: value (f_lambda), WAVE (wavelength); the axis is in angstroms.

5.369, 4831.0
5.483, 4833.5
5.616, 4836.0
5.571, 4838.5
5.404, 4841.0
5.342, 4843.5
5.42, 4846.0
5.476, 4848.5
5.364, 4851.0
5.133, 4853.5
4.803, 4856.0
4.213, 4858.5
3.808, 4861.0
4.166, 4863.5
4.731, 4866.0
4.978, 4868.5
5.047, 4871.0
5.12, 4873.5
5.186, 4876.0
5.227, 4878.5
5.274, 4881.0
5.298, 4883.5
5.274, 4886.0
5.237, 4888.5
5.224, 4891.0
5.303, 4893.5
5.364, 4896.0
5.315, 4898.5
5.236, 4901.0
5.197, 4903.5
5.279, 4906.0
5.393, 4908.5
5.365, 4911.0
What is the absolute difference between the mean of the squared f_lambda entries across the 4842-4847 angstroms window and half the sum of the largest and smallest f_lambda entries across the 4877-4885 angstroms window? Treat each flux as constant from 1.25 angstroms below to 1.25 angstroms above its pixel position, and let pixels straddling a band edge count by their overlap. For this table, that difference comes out 23.7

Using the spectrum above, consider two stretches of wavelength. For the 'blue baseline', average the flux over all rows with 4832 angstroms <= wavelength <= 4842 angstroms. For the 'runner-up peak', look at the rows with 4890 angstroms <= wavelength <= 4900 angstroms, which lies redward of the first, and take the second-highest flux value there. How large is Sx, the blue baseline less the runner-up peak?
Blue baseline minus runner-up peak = 0.20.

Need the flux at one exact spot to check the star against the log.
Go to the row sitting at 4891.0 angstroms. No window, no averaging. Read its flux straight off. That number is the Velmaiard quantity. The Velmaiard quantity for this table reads 5.224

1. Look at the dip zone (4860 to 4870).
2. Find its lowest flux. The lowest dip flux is 3.808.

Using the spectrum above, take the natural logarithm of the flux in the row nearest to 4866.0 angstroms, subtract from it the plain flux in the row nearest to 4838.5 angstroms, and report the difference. -4.0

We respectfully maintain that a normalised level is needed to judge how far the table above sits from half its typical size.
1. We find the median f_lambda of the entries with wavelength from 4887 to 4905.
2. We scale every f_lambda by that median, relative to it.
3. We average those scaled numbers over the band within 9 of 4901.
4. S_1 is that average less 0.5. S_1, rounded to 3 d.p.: 0.512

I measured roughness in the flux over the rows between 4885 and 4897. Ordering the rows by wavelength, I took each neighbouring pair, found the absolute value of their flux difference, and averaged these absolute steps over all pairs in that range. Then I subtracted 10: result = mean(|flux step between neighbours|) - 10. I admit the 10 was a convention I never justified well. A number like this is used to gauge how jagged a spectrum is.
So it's -9.95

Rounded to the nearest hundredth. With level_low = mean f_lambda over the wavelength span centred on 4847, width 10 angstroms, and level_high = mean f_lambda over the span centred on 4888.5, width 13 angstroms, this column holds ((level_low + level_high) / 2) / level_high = 1.01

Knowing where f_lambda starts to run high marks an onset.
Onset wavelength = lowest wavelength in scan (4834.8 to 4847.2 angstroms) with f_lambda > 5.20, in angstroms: 4836.0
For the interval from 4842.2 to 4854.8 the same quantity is 4843.5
